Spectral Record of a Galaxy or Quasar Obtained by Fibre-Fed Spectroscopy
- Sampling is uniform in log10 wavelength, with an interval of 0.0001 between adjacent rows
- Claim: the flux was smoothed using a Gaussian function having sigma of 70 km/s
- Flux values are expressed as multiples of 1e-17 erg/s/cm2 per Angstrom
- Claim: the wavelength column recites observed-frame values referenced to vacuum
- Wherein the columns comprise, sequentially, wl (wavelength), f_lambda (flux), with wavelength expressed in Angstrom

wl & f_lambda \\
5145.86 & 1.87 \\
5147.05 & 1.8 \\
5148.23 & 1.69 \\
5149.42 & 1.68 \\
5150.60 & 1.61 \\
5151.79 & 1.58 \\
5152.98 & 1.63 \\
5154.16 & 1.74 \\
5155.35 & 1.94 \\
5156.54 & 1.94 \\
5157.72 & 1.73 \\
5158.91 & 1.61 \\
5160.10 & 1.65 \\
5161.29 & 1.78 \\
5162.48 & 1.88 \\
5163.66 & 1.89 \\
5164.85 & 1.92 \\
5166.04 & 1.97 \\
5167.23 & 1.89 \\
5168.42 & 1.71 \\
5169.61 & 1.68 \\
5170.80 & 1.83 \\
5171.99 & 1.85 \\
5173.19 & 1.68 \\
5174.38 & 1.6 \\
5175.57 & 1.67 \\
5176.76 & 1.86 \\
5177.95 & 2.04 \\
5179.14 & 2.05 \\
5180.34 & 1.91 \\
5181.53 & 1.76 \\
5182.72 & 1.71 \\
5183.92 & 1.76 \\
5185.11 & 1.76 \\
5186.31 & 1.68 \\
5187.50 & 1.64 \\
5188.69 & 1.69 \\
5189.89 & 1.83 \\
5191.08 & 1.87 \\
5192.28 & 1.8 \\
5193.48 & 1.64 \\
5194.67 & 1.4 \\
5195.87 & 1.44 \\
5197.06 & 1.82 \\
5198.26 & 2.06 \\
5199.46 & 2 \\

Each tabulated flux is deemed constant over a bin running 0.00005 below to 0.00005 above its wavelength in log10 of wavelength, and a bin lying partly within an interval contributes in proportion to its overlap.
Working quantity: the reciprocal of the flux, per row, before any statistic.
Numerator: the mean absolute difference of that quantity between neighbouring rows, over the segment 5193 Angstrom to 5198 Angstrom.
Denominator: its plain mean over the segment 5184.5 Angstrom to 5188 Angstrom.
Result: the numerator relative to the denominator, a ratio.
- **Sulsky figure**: 0.15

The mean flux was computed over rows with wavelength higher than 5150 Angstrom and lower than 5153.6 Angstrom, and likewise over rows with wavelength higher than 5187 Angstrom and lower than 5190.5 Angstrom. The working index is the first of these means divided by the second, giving 0.93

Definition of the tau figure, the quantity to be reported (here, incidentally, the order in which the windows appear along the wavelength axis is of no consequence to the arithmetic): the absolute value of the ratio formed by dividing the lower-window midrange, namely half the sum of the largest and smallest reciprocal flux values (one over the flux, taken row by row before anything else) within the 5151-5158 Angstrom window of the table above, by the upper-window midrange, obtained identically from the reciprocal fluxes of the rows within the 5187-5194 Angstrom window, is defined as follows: 1.00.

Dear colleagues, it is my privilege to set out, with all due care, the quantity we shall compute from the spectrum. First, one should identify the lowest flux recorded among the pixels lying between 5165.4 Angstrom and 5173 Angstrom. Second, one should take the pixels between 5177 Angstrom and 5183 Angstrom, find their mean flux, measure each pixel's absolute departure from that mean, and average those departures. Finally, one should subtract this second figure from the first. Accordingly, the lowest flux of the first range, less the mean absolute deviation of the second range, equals 1.55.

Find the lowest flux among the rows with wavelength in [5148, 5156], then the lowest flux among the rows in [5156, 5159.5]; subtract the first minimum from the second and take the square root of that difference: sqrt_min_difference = 0.17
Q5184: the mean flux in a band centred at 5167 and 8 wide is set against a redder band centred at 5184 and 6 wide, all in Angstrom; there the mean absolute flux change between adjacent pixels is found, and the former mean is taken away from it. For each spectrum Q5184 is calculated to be -1.80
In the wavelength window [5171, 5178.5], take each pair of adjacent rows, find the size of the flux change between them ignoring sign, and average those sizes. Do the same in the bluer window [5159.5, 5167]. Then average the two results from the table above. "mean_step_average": 0.101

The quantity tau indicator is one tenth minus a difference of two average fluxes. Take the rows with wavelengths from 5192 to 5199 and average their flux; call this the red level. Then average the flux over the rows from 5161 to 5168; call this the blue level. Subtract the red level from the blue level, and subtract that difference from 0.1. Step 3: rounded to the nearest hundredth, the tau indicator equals -0.10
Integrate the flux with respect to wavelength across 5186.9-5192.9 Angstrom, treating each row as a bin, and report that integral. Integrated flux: 11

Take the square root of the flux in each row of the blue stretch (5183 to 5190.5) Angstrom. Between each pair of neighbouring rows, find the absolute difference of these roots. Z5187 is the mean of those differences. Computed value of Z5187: 0.024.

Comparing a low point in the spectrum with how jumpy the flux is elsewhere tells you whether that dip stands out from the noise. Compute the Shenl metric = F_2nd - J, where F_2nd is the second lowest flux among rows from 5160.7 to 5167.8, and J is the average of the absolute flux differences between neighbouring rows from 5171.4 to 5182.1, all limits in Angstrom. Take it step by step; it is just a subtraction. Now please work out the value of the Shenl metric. 1.76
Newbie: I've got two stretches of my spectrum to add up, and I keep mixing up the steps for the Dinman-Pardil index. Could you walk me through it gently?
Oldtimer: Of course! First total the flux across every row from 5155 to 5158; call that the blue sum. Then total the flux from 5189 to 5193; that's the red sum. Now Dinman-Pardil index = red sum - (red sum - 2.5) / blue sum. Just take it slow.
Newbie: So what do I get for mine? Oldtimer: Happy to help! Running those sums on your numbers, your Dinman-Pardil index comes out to 4.97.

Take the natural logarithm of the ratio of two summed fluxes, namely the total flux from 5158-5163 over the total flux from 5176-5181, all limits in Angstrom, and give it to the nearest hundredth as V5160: -0.13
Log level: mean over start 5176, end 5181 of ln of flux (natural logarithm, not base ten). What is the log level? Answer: 0.67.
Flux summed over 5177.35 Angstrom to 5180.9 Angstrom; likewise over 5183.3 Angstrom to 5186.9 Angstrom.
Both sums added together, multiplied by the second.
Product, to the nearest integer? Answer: 58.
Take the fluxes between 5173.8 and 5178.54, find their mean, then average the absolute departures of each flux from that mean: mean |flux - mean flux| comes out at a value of 0.16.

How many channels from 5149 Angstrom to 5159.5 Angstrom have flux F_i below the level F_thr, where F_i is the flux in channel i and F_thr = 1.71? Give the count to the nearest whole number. 5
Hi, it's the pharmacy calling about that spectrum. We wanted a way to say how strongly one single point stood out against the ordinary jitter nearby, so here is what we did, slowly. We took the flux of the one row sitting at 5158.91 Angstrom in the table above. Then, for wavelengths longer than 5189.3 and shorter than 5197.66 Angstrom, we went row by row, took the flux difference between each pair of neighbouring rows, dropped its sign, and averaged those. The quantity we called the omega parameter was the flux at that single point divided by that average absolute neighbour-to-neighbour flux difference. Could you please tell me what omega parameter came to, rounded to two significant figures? 10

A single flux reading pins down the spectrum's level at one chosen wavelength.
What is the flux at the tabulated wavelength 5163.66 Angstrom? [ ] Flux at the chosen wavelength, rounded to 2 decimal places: 1.89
